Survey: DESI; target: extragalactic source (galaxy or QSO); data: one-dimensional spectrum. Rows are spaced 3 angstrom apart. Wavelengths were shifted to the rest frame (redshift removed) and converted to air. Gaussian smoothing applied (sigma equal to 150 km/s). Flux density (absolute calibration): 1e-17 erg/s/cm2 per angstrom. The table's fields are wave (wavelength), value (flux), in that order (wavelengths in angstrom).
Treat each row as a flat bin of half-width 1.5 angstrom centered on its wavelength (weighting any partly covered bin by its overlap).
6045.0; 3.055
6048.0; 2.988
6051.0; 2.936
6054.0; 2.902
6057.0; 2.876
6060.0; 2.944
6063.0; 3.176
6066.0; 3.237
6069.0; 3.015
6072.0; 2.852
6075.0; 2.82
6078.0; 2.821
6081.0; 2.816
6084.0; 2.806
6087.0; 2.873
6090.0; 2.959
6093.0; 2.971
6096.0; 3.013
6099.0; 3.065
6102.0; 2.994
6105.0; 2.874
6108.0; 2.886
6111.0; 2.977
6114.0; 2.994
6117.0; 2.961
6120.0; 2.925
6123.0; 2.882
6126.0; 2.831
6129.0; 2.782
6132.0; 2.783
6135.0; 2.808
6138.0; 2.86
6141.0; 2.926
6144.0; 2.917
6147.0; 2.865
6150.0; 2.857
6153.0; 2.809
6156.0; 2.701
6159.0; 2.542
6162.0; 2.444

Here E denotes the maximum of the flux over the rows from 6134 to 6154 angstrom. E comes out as 2.926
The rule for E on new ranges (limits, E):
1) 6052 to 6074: 3.237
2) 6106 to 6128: 2.994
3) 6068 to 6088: 3.015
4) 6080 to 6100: 3.065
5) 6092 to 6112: 3.065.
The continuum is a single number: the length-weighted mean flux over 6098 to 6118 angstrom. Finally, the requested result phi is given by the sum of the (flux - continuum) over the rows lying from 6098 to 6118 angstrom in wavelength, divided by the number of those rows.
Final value 0.002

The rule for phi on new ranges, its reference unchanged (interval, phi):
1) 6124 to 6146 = -0.118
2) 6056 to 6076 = 0.027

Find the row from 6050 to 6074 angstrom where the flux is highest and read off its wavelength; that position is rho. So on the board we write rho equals 6066.0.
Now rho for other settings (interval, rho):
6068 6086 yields 6069.0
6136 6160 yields 6141.0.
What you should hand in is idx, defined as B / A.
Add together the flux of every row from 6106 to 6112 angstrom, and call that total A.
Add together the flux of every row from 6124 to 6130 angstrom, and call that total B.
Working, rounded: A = 5.9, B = 5.6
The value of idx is 0.96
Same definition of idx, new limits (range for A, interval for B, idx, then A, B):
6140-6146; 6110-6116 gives 1.02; 5.8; 6.0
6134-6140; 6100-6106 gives 1.04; 5.7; 5.9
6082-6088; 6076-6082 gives 0.99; 5.7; 5.6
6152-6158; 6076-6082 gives 1.02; 5.5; 5.6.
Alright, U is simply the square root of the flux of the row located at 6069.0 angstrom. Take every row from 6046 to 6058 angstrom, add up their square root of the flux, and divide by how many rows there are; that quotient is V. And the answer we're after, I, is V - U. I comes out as -0.026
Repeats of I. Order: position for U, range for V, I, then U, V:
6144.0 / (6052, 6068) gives 0.031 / 1.71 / 1.739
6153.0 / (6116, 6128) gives 0.027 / 1.68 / 1.703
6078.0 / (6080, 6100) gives 0.032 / 1.68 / 1.711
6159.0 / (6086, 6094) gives 0.119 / 1.59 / 1.713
